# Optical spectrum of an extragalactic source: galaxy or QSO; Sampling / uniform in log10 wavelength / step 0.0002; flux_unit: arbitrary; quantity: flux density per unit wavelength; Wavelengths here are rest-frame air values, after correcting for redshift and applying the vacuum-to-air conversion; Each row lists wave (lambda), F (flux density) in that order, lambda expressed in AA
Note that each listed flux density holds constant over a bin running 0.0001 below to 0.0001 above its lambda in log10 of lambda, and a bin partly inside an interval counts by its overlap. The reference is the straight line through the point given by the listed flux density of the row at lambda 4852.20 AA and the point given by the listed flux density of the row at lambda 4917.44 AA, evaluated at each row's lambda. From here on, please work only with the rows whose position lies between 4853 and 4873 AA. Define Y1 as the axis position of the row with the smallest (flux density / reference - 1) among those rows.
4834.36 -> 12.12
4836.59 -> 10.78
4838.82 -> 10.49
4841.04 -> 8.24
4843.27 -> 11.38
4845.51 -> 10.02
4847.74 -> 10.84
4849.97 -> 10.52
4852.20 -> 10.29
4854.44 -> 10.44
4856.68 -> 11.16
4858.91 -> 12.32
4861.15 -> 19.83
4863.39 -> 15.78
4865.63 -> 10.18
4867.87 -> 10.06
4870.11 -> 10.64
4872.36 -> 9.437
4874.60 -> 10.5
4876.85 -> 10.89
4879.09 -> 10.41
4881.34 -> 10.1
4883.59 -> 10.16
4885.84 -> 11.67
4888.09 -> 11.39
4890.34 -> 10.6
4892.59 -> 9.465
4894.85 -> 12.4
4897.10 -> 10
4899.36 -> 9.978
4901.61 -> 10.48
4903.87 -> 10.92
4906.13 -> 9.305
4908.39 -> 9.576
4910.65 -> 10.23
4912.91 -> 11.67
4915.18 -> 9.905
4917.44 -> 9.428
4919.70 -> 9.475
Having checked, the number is 4872.36 AA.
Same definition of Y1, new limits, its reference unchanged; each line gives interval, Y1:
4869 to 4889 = 4872.36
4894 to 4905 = 4897.10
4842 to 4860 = 4845.51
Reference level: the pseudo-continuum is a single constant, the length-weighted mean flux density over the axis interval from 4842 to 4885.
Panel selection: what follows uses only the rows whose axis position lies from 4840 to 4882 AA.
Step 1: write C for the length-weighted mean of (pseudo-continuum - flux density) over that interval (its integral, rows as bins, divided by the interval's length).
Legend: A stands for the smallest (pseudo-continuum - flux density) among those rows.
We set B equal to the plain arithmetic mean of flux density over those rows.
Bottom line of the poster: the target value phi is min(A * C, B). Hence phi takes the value -0.6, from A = -8.5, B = 11.2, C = 0.07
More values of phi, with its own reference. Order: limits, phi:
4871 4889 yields -0.3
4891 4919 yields -1.1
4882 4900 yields -0.6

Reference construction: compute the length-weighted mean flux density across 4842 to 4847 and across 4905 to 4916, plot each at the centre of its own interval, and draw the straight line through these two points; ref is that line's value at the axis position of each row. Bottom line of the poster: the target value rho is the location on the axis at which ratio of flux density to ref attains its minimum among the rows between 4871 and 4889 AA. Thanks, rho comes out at 4872.36 AA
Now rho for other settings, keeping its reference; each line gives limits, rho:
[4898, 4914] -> 4906.13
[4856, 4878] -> 4872.36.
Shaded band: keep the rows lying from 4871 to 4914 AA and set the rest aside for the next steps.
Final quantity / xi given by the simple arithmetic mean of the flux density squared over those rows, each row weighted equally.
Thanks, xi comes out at 111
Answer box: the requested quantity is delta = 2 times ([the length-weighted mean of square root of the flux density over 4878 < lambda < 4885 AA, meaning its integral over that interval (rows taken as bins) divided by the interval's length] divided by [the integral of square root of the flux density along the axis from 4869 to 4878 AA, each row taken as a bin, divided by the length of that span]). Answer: 1.99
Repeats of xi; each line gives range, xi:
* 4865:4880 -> 106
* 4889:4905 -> 112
